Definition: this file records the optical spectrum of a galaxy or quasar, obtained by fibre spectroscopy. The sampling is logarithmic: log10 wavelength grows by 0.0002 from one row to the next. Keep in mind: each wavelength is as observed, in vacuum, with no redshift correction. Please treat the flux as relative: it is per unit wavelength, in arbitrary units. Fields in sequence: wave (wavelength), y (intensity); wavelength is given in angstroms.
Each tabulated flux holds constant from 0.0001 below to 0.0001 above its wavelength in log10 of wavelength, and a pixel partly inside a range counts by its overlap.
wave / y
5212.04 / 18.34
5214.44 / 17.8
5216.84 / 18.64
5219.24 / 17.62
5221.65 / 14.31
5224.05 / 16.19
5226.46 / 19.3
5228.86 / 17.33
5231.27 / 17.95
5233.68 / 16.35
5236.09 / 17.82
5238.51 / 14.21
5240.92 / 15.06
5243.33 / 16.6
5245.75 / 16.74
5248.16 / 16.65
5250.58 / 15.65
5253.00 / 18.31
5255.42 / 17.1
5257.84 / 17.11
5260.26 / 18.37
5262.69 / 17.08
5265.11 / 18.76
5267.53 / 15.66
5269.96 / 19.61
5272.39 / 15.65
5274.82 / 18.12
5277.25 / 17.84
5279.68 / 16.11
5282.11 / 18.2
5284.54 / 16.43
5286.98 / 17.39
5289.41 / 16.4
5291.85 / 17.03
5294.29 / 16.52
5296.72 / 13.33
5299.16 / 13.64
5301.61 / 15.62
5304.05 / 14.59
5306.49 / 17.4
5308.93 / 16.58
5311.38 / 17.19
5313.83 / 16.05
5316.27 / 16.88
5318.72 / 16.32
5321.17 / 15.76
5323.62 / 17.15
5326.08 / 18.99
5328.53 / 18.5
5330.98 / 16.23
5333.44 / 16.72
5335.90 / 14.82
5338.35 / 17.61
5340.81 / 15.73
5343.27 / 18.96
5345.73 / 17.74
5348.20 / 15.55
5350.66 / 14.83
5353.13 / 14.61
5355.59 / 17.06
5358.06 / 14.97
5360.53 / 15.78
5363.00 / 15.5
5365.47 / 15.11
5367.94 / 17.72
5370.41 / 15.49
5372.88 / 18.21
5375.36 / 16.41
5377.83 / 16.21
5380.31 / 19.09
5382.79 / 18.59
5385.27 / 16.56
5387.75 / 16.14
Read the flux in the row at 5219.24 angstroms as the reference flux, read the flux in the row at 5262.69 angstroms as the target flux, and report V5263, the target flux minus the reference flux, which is -0.5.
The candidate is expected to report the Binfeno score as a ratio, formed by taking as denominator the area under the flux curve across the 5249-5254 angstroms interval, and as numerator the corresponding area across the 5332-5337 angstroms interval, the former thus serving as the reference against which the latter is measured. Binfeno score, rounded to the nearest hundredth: 0.94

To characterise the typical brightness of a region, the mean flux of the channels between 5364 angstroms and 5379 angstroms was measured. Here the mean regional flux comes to 16.5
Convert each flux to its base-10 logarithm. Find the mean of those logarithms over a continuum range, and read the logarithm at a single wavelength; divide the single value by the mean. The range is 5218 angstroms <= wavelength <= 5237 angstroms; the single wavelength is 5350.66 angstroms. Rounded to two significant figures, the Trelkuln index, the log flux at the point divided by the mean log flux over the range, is 0.95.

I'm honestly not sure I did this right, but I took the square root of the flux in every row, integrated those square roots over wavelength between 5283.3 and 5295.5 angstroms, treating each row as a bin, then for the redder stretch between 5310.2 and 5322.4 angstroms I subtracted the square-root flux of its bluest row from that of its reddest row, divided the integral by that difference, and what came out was -283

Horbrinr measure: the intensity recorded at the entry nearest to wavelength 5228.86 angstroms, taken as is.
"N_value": 17.33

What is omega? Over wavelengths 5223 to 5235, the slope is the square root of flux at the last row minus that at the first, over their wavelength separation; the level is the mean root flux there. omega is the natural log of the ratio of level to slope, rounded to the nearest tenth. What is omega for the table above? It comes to 7.6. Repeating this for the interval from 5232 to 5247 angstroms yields 6.9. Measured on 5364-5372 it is 6.0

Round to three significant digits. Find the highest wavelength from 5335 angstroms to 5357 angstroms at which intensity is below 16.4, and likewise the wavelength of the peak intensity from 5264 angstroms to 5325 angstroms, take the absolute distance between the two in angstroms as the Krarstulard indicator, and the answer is 83.2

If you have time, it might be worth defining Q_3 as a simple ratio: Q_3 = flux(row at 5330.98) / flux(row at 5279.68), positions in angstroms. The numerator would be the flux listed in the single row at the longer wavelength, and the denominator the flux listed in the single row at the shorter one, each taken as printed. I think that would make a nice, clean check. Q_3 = 1.0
